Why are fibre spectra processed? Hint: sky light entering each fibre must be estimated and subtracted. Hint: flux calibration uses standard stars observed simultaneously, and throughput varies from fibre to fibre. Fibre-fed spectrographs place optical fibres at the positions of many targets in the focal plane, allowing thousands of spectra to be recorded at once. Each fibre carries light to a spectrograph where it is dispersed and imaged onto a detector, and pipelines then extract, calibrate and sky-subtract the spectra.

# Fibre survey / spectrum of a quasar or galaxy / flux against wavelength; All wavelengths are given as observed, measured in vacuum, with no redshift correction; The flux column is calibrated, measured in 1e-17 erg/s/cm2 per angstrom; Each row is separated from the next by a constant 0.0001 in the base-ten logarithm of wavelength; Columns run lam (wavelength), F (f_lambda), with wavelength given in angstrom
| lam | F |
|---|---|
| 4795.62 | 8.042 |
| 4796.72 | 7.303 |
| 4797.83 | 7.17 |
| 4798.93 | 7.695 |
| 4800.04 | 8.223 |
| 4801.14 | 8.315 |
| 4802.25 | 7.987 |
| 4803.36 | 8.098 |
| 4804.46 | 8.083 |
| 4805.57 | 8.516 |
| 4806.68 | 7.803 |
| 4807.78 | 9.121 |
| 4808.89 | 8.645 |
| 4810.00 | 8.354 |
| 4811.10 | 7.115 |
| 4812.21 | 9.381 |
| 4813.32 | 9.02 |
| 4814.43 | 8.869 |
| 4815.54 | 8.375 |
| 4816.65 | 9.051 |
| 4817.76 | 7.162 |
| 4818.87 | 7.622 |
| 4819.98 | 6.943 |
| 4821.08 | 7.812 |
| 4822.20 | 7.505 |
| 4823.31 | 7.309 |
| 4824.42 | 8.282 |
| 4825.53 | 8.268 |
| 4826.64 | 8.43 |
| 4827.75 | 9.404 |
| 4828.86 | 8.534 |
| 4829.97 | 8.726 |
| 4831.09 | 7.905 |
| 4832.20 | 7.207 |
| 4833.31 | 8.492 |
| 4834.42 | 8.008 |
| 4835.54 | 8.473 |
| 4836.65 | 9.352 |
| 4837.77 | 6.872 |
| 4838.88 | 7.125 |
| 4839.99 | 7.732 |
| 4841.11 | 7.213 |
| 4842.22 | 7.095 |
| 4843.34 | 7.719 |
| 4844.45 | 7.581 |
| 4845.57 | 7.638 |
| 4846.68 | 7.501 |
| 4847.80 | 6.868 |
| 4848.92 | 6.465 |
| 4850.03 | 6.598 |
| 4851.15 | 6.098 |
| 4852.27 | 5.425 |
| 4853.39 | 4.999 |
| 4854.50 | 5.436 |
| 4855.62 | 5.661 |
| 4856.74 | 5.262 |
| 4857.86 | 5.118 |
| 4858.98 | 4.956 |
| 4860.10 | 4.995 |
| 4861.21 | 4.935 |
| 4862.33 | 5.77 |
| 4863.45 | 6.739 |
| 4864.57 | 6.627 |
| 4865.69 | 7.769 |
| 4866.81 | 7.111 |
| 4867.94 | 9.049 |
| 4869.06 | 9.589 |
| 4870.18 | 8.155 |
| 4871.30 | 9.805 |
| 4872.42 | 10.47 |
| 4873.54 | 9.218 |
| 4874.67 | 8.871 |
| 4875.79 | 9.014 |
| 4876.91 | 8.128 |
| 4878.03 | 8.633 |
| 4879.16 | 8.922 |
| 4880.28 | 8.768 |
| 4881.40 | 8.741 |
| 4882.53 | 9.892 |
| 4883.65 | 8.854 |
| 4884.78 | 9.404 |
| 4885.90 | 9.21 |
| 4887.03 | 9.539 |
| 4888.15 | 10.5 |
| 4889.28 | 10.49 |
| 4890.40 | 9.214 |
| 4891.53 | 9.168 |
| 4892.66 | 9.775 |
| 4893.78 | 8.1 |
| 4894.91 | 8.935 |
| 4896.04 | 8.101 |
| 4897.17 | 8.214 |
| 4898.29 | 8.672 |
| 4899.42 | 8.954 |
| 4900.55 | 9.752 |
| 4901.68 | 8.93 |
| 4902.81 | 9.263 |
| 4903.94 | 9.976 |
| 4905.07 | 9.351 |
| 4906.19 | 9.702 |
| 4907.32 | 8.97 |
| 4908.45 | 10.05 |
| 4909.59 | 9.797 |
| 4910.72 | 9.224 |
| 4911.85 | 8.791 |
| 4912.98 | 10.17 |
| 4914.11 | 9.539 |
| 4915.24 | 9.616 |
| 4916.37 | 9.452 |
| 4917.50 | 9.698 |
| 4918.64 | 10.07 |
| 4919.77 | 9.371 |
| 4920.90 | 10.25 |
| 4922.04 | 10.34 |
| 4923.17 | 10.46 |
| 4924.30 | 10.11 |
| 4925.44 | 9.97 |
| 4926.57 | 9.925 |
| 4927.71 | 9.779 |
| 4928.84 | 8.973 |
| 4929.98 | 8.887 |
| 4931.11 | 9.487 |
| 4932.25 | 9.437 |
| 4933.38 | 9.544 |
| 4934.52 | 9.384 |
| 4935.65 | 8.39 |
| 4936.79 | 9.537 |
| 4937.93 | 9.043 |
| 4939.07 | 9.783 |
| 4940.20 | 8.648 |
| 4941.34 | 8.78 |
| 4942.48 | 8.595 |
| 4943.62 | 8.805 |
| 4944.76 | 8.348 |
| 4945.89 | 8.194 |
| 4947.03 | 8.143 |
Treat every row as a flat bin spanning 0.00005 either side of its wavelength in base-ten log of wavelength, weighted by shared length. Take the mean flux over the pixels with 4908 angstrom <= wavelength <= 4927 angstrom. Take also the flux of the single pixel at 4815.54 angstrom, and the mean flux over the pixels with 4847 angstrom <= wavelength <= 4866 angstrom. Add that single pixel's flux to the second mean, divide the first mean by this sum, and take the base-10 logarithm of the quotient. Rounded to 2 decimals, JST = -0.16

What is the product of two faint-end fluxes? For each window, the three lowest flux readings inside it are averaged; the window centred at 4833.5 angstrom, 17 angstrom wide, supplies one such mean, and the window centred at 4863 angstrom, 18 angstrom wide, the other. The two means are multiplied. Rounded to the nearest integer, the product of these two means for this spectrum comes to 35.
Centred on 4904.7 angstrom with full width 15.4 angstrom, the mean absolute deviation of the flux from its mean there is 0.44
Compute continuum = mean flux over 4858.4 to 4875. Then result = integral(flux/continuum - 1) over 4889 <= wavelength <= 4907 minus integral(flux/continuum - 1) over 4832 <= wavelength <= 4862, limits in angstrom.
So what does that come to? 7.3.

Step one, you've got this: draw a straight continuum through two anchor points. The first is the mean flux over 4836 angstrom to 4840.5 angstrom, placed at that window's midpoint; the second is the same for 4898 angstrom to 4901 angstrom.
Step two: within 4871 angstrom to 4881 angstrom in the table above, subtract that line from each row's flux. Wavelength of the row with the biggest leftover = 4872.42 angstrom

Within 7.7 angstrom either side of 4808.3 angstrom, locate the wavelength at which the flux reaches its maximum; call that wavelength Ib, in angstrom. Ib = 4812.21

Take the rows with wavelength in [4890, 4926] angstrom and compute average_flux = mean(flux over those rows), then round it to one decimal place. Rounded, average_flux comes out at 9.4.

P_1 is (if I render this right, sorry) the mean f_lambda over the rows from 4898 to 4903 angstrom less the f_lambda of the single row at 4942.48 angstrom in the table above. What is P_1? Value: 0.5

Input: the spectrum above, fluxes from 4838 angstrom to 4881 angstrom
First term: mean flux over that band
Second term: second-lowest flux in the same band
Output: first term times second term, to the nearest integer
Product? 36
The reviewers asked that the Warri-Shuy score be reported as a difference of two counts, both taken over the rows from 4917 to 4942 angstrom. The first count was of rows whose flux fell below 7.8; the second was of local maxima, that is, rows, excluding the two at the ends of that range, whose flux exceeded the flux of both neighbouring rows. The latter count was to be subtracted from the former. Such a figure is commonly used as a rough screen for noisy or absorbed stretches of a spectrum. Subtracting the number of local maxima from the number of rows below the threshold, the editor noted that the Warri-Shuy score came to -6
